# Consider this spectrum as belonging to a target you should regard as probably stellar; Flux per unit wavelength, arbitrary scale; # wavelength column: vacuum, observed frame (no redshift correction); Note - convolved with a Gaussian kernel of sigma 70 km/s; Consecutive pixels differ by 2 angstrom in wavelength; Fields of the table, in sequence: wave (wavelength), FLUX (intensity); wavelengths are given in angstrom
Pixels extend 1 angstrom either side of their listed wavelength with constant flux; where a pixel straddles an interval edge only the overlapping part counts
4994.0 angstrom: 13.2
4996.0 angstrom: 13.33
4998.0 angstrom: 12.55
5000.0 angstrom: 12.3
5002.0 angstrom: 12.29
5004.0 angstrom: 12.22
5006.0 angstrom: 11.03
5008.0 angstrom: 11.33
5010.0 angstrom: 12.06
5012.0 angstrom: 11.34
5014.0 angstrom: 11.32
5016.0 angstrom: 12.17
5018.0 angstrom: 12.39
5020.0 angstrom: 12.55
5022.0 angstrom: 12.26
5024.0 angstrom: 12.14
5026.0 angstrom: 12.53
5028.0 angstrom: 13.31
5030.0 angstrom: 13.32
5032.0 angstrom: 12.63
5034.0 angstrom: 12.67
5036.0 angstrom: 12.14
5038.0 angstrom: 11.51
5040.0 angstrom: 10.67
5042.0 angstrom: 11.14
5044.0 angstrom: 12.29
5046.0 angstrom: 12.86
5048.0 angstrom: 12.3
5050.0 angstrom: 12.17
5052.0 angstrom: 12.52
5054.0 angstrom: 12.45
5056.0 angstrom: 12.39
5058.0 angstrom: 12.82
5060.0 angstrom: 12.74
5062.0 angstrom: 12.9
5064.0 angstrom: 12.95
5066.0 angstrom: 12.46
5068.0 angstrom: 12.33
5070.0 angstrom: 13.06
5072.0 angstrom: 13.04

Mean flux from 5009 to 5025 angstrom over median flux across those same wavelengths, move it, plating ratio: 0.990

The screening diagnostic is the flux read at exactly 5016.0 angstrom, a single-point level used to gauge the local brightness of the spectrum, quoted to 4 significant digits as 12.17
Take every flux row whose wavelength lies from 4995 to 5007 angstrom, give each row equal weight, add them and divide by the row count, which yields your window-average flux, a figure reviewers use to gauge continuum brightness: 12.3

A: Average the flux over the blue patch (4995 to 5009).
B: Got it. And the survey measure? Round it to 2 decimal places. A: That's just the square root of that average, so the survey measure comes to 3.49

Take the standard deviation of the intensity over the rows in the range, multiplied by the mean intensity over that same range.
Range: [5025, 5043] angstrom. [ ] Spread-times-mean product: 11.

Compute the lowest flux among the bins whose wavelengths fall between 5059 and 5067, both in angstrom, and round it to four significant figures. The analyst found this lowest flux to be 12.46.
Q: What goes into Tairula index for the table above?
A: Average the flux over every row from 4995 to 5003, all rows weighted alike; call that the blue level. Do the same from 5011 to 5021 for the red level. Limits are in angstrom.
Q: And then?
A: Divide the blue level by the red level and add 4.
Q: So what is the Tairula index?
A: 5.06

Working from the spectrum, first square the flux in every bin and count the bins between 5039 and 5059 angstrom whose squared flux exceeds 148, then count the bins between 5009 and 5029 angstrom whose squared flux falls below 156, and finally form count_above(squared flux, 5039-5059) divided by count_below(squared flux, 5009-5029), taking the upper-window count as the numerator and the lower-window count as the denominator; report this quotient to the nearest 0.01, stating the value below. 1.14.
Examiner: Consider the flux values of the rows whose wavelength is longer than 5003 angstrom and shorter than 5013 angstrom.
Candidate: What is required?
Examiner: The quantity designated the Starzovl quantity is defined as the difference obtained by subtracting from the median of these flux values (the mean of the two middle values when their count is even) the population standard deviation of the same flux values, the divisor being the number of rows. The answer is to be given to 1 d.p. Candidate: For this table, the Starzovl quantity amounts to 10.9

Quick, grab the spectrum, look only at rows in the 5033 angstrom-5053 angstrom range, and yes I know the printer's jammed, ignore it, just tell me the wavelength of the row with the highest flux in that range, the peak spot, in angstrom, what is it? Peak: 5046.0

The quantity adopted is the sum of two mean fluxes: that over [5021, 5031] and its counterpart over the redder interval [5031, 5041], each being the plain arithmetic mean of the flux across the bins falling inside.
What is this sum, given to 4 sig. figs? 24.64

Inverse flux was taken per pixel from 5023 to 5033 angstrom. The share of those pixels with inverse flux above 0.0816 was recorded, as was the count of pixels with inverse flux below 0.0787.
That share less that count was -1.8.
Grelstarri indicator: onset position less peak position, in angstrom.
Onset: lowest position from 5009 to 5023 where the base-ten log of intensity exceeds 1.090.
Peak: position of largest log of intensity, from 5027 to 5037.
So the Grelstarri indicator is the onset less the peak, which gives -12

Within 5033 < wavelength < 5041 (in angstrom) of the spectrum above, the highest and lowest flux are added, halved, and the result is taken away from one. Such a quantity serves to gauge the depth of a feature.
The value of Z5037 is -10.7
